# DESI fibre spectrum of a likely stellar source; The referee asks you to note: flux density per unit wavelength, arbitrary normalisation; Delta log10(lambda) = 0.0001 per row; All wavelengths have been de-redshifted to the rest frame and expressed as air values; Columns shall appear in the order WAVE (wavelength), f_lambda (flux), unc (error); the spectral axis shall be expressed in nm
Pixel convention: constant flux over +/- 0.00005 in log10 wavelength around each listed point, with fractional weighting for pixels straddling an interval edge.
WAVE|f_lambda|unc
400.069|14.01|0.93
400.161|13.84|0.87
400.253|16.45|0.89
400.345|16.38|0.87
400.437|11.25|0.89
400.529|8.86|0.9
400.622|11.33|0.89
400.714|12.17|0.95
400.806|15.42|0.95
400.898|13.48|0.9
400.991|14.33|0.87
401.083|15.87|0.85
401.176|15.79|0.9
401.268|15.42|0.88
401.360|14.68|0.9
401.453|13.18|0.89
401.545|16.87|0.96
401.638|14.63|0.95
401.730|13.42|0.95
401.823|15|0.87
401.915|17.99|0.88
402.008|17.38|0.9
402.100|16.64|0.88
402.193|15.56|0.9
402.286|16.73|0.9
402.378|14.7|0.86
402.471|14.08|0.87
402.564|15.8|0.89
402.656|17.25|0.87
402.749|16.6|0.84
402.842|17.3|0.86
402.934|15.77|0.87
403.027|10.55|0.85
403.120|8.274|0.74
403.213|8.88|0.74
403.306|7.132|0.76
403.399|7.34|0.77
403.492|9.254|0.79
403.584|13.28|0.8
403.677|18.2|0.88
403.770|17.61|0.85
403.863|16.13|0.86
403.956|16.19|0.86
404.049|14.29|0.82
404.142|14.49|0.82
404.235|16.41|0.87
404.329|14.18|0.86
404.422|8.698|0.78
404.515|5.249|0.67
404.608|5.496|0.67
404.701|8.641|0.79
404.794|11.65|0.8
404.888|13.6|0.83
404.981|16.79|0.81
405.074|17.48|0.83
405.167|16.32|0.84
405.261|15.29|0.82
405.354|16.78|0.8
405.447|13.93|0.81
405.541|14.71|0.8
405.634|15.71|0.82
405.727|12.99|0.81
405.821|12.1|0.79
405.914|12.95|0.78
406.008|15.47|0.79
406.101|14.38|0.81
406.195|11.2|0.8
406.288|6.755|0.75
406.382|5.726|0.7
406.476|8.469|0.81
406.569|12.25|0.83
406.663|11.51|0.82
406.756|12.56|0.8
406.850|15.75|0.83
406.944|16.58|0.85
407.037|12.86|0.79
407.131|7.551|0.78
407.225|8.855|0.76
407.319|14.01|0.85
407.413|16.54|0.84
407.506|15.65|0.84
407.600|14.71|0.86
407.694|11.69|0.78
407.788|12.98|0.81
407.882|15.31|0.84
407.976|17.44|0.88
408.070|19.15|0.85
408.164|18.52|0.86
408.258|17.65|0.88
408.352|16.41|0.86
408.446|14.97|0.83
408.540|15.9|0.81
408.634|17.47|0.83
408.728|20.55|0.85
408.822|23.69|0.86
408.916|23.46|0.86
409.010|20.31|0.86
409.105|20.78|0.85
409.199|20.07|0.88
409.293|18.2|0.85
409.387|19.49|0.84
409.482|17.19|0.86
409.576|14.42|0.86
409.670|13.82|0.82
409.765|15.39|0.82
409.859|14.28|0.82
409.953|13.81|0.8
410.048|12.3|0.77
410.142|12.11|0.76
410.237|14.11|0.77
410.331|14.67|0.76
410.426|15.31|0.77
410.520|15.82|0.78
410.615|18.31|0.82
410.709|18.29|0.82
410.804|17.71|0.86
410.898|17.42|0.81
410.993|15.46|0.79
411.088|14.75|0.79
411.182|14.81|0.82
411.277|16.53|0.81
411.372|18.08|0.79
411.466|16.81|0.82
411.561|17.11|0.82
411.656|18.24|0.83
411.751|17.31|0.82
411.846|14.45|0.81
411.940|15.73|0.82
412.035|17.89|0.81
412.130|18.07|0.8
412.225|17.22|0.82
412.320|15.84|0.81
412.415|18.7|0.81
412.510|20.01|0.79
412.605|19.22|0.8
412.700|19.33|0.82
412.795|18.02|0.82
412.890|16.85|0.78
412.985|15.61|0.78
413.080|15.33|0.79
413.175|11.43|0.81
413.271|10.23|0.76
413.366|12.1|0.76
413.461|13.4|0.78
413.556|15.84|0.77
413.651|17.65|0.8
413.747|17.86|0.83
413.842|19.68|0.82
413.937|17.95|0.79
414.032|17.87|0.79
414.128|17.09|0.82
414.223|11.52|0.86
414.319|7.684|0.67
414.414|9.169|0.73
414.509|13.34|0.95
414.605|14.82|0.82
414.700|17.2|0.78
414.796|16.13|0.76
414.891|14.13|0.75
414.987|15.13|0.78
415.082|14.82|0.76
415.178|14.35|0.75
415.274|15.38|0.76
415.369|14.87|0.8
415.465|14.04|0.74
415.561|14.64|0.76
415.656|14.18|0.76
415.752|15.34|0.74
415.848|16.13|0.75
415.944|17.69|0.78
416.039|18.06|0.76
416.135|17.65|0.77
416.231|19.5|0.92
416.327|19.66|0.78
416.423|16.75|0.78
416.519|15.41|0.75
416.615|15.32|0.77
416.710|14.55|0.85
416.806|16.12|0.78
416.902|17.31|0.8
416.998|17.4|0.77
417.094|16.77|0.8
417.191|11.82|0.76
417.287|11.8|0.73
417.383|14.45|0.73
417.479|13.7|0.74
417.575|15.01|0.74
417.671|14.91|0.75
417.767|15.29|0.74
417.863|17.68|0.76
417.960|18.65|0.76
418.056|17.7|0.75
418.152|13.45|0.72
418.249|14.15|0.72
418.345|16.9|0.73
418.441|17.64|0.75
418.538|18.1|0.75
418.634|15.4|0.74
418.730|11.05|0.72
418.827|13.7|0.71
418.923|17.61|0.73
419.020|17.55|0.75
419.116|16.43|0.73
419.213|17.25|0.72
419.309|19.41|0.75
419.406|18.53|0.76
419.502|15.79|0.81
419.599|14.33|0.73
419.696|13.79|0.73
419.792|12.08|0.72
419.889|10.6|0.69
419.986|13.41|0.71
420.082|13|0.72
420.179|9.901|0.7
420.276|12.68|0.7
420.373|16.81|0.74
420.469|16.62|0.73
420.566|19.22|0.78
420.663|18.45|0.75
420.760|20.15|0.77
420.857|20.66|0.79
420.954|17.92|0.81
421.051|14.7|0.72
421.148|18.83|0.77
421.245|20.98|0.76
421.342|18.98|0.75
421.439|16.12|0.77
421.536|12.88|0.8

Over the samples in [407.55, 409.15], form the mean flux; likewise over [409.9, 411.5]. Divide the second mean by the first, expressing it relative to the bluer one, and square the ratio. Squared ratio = 0.8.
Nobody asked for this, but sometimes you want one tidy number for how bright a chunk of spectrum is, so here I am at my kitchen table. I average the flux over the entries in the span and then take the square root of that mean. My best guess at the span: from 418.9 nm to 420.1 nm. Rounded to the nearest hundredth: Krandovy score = 3.92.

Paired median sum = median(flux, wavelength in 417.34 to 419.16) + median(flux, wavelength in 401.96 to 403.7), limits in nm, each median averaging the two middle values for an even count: 31.0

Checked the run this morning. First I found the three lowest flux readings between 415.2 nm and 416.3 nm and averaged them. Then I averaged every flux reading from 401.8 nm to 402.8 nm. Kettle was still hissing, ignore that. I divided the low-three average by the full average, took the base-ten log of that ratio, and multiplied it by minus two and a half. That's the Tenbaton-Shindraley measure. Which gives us 0.1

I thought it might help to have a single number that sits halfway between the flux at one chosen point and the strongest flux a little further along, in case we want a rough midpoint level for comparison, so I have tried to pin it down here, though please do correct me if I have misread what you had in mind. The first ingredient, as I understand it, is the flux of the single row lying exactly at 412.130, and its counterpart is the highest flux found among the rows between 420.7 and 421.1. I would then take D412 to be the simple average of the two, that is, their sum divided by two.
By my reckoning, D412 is 19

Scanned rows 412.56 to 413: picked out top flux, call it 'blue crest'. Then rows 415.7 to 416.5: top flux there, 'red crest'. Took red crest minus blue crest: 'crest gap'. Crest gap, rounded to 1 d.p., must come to 0.3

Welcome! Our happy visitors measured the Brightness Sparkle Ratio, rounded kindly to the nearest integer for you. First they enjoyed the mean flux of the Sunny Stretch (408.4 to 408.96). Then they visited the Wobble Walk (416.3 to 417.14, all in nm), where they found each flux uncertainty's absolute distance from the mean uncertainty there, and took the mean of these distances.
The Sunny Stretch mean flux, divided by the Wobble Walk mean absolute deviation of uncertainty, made 967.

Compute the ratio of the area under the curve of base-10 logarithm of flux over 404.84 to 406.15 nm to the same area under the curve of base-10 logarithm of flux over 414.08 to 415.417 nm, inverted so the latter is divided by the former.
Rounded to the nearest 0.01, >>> 0.99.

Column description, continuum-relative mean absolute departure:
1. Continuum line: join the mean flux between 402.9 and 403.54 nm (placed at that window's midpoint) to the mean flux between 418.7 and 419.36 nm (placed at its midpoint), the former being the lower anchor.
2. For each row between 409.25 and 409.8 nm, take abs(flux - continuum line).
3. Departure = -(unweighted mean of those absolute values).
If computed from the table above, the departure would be -4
